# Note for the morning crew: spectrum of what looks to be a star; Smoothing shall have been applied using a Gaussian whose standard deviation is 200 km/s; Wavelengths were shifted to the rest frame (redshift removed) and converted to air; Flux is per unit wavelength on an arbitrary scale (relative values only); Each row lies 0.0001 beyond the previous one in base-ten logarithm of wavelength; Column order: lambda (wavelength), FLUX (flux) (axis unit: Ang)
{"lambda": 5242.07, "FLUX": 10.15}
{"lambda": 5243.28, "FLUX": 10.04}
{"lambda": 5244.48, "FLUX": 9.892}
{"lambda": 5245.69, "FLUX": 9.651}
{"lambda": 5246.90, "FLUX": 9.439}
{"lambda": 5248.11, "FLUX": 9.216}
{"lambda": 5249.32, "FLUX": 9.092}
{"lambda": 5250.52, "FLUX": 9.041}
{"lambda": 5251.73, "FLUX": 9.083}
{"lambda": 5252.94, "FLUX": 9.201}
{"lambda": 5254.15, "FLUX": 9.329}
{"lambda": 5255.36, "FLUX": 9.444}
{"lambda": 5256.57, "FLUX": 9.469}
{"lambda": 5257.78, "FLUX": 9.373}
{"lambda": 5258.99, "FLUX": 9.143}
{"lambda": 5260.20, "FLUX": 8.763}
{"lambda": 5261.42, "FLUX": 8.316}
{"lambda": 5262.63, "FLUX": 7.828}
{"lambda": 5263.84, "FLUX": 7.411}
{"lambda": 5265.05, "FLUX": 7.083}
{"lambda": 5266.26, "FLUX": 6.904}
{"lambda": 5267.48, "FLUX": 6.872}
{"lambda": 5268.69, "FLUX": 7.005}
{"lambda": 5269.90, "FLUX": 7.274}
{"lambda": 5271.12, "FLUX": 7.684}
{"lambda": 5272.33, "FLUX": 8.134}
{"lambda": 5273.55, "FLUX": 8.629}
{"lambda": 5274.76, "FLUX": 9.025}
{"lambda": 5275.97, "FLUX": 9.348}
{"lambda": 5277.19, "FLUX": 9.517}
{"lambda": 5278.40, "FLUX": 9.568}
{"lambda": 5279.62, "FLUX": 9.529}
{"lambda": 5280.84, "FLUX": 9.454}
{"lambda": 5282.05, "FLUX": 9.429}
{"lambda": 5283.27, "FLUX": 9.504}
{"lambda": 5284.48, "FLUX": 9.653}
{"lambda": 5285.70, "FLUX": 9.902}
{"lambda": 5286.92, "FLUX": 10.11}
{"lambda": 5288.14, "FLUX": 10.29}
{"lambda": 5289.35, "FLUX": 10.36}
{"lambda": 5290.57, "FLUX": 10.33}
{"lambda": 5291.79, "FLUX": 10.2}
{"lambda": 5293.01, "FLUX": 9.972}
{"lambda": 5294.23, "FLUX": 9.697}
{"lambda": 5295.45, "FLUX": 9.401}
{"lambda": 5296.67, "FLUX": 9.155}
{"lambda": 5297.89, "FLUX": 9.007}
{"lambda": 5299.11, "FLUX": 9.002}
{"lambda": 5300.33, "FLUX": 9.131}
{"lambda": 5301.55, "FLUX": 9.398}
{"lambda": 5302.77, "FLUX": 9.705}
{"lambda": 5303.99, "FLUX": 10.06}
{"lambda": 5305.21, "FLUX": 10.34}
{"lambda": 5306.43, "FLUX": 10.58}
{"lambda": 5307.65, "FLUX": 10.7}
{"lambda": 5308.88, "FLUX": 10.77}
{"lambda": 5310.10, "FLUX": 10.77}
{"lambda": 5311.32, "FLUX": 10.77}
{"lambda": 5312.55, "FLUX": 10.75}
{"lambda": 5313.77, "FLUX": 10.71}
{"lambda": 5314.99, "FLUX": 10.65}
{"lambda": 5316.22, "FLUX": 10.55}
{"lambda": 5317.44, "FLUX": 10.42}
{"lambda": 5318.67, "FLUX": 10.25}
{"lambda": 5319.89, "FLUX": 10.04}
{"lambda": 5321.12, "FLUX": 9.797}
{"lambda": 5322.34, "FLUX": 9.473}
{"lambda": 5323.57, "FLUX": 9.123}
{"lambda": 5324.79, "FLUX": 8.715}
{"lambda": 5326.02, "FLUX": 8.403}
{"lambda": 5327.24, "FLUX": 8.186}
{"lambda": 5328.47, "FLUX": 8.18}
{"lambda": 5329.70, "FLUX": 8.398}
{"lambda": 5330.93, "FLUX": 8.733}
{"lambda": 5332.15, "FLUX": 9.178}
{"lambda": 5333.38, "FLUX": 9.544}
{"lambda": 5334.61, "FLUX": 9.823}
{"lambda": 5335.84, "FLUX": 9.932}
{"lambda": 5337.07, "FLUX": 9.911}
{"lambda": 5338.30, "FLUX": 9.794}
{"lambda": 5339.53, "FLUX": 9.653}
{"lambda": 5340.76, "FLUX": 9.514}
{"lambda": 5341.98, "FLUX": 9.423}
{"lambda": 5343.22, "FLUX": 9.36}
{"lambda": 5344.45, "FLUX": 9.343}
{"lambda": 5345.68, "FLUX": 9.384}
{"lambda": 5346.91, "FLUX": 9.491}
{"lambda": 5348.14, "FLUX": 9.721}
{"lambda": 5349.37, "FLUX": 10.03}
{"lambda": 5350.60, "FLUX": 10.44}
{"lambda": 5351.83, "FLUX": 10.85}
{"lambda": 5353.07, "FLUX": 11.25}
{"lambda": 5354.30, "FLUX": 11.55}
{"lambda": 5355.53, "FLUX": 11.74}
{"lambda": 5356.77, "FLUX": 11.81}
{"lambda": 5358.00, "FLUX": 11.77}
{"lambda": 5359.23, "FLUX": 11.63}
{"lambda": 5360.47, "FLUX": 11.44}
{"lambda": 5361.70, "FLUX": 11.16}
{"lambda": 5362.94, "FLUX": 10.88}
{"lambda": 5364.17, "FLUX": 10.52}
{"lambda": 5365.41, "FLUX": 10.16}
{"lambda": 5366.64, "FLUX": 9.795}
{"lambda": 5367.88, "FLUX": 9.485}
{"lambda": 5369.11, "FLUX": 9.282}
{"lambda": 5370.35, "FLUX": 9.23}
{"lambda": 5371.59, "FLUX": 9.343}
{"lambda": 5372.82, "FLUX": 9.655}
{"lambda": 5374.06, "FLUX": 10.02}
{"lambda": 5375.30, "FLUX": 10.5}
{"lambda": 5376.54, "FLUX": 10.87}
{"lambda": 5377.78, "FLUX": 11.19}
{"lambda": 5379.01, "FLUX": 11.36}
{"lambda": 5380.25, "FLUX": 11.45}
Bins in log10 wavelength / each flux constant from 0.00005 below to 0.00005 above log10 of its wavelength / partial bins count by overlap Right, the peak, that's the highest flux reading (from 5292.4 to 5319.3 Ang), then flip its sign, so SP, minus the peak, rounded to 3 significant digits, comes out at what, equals -10.8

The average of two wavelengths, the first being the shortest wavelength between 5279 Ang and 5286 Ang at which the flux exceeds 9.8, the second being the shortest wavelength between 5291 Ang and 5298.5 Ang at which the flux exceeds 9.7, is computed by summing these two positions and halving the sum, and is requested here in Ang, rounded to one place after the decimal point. 5288.7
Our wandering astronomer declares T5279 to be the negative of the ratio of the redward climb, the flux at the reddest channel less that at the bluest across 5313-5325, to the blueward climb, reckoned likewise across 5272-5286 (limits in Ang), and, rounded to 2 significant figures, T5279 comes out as 1.1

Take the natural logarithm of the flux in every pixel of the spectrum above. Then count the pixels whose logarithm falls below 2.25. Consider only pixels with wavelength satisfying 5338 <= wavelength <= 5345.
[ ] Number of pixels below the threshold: 3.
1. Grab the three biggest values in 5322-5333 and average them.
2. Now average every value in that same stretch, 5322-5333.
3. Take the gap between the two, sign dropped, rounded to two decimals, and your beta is 0.55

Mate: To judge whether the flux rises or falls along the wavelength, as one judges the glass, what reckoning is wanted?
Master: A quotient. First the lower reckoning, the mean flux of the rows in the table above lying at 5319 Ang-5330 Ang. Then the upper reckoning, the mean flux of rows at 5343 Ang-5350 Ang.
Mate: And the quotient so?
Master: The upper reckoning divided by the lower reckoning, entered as 1.07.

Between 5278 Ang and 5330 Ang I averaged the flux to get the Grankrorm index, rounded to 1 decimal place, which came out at 9.8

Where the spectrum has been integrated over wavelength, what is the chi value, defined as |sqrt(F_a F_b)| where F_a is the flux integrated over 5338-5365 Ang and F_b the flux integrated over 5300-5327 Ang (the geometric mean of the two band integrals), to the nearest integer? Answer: 277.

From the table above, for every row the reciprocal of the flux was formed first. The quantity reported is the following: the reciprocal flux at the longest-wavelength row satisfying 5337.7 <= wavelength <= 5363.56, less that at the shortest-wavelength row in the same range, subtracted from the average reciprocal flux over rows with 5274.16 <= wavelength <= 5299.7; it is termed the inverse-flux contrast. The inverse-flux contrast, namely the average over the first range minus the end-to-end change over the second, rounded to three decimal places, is 0.114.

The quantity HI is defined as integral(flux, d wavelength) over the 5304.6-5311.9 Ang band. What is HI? 78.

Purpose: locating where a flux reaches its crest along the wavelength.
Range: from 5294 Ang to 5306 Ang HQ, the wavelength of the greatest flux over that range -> 5305.21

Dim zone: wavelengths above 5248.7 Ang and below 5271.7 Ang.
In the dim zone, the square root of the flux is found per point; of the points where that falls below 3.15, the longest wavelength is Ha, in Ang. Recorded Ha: 5271.12 Ang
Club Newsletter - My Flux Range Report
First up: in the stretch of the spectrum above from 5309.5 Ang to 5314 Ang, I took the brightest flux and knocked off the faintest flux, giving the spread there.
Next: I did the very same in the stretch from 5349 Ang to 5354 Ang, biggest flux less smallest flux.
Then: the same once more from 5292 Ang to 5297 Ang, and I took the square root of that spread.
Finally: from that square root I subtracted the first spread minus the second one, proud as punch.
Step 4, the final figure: 2.1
